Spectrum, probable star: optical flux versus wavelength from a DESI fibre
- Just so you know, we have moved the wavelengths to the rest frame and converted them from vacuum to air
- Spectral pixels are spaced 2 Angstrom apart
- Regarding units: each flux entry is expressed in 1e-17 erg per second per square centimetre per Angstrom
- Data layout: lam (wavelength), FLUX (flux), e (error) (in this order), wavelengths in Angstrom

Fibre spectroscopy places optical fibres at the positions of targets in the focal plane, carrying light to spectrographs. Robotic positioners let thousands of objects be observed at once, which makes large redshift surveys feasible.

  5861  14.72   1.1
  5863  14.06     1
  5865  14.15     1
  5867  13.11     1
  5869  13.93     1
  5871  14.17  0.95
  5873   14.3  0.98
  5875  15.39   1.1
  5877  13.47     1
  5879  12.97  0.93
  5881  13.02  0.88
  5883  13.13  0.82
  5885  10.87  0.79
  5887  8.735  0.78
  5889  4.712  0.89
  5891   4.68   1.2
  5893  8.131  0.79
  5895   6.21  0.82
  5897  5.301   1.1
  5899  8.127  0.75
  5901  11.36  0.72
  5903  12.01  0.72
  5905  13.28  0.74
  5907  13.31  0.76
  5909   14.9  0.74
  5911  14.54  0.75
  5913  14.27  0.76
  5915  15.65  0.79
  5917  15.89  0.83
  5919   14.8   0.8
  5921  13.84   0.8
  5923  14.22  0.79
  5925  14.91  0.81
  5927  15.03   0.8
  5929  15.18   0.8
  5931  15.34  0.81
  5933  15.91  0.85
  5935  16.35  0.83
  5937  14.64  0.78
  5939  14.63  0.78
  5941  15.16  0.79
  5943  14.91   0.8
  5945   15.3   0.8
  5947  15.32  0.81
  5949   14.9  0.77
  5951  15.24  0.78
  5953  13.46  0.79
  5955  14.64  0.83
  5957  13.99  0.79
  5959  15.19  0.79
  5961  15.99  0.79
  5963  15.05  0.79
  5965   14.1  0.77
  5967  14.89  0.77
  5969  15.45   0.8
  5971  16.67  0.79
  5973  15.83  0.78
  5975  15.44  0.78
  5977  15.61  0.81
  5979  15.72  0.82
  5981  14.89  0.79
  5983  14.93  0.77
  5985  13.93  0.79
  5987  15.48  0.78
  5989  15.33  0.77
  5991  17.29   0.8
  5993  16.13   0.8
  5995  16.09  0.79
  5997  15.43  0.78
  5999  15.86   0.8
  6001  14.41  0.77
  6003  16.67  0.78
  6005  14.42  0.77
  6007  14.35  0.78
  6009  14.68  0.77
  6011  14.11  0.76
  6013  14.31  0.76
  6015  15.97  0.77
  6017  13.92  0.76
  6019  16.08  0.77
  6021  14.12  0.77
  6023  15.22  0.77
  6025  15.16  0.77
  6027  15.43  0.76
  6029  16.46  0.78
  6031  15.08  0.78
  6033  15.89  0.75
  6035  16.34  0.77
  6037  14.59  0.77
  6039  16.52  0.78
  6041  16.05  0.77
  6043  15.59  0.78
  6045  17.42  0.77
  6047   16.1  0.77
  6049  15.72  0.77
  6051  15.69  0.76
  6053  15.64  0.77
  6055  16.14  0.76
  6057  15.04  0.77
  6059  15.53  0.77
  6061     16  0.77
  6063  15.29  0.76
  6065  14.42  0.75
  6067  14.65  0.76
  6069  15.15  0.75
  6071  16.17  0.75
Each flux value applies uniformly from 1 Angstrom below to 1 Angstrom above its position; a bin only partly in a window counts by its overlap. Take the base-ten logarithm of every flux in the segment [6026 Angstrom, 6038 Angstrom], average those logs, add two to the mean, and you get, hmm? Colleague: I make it 3.19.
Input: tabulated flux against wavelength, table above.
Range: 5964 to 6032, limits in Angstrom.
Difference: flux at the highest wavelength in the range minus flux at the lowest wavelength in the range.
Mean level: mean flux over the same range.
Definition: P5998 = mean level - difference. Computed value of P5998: 14.3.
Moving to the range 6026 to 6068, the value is 16.5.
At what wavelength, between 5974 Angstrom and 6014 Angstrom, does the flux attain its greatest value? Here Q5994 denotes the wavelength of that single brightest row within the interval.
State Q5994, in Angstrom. 5991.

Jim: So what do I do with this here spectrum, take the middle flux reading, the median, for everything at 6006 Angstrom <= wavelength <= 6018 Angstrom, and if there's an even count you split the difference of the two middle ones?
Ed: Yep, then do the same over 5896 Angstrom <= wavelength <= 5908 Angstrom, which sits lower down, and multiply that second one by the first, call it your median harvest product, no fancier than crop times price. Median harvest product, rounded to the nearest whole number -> 167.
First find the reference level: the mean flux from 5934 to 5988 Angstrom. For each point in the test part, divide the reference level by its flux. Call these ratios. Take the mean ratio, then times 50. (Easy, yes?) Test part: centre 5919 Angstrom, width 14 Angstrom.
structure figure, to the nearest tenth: 51.1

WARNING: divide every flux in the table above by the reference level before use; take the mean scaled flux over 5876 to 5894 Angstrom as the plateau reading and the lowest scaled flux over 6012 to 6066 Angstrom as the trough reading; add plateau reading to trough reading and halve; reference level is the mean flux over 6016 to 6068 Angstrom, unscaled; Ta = 0.769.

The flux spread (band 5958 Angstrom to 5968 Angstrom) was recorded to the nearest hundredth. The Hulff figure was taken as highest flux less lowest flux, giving 1.89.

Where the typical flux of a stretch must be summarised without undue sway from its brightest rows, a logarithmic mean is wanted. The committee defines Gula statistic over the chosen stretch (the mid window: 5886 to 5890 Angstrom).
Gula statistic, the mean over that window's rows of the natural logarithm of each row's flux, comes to 1.86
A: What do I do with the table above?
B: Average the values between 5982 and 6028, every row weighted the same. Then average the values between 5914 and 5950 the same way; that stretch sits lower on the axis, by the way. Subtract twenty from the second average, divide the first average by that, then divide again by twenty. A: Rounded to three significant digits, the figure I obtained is -0.155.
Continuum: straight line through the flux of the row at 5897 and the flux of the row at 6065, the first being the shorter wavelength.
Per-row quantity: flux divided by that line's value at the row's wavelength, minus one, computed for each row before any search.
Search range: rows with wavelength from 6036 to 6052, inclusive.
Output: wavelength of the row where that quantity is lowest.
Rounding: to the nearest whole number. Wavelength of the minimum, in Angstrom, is 6037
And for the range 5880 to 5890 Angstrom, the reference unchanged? 5889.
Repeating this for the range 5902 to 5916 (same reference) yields 5903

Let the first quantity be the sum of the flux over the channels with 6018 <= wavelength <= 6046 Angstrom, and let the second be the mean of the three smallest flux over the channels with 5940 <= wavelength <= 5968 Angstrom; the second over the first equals 0.063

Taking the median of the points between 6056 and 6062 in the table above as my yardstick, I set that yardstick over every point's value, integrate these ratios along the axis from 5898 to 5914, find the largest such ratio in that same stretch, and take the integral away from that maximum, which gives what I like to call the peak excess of -18.3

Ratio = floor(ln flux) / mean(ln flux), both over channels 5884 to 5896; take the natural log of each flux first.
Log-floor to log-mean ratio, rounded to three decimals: 0.800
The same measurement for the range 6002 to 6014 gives 0.984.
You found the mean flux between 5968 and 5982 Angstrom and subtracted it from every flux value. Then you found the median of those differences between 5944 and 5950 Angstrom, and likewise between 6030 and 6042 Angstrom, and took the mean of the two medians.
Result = 0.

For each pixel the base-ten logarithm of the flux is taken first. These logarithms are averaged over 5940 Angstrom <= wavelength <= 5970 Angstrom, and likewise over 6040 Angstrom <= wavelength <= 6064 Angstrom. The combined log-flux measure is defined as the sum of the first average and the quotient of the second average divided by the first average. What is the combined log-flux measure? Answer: 2.20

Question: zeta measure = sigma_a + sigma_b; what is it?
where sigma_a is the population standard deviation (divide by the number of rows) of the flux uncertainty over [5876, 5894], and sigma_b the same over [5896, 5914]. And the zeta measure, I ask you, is 0.24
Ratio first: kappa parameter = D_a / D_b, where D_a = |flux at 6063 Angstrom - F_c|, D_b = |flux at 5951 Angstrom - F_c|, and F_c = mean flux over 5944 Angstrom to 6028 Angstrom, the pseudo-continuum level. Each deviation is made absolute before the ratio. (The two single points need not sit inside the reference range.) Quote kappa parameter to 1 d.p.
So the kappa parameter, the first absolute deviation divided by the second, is 1.7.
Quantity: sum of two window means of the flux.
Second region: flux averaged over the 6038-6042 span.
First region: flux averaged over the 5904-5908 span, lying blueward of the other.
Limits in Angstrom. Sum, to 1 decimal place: 29.6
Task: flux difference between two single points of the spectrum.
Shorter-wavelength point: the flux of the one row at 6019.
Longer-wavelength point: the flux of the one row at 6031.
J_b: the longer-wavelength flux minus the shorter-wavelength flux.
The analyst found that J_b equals -1.0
